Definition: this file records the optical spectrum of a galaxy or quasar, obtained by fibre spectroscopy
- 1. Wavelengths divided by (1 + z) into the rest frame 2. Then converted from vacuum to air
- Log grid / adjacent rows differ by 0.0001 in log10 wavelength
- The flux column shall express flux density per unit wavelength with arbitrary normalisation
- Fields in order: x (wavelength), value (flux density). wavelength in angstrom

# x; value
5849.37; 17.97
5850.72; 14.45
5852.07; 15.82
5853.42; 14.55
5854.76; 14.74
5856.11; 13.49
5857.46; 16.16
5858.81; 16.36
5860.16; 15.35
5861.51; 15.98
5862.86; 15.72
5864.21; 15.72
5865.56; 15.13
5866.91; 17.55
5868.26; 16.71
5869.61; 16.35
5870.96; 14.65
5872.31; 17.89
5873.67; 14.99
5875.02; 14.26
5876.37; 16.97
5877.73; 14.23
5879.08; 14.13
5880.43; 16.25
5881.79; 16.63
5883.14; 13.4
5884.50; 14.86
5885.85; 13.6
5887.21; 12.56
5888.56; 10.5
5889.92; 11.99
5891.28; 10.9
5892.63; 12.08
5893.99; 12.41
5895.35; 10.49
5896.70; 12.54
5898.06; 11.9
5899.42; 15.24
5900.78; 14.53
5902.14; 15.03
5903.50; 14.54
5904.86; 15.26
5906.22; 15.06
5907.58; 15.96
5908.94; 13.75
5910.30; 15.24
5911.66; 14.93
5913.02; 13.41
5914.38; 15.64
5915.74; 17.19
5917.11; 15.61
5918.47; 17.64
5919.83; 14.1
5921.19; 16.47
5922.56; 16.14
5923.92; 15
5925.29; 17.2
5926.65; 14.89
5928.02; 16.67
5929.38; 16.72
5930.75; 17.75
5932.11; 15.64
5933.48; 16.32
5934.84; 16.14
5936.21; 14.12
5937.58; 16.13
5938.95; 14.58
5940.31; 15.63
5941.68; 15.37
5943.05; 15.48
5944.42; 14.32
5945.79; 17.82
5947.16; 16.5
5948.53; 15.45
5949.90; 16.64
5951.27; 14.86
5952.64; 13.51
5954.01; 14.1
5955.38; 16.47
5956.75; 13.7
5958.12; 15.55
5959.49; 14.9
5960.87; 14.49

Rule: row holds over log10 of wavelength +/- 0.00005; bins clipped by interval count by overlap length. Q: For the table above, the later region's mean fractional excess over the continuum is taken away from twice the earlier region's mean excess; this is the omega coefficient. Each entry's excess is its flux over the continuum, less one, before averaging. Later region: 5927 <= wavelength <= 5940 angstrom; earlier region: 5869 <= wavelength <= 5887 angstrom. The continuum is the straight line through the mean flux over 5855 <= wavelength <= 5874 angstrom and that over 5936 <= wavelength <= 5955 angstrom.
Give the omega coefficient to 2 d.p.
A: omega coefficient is -0.11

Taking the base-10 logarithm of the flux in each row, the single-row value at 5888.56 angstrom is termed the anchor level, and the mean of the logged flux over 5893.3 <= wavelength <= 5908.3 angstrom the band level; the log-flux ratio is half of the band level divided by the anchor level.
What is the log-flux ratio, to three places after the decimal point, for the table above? 0.558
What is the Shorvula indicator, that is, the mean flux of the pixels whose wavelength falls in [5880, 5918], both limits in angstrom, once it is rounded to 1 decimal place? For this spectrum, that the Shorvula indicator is 14.0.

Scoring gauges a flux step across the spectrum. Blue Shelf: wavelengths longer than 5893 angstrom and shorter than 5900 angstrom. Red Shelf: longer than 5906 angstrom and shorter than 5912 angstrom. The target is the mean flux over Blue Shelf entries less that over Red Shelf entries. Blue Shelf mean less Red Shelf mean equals -2.5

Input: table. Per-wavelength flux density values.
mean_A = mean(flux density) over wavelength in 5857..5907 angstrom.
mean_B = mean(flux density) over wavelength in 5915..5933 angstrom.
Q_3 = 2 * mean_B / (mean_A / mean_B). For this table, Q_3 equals 36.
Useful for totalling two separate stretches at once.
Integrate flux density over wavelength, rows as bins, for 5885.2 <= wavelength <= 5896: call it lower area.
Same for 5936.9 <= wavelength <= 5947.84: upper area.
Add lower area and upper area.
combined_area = 300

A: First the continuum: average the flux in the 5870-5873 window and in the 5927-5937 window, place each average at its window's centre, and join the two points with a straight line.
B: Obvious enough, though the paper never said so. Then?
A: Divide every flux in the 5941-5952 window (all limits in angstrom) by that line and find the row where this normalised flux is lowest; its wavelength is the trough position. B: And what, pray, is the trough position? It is 5944.42 angstrom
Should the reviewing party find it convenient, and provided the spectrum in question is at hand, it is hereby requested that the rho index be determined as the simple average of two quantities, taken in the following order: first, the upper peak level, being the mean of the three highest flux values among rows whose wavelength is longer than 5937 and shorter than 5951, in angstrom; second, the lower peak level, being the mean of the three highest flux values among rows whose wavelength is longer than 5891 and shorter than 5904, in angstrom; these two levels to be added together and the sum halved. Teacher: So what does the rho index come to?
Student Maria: 16.0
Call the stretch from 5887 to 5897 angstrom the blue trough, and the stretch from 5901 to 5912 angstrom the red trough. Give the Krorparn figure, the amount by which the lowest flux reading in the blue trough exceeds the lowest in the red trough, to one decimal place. -3.3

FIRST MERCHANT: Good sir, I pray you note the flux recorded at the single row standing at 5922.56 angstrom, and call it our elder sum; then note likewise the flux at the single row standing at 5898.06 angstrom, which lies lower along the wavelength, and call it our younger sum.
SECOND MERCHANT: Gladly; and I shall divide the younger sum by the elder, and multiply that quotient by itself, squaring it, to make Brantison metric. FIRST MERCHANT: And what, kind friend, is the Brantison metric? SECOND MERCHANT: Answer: 0.5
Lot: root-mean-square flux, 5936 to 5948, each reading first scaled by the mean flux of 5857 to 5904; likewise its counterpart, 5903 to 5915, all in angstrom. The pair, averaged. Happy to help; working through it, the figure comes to 1.05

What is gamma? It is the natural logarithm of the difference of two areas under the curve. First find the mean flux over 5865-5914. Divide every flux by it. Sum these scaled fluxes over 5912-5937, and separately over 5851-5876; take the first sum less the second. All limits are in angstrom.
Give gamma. -1.0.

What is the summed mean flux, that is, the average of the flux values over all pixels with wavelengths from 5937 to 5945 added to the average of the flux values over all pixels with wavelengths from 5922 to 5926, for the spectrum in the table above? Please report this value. 31.4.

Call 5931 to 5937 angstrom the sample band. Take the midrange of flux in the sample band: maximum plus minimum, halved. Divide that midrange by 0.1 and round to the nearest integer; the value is 152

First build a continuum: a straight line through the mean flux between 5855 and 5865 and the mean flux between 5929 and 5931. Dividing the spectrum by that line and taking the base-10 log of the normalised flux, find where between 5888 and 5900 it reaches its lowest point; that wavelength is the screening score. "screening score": 5895.35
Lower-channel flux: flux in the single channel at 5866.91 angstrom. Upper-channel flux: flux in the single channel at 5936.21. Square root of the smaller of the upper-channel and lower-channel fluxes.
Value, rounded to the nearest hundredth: 3.76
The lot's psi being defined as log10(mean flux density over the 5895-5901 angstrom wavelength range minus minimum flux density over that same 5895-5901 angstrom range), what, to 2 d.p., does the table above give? 0.39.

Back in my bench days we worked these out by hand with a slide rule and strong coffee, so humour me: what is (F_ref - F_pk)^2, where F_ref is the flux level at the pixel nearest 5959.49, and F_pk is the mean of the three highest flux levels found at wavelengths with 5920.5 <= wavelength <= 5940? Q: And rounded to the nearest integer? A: 5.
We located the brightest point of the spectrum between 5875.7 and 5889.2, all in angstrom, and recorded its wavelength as 5876.37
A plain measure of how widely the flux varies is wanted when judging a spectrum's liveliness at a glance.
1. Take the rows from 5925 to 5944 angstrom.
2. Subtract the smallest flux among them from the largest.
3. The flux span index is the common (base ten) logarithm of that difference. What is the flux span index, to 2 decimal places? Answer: 0.56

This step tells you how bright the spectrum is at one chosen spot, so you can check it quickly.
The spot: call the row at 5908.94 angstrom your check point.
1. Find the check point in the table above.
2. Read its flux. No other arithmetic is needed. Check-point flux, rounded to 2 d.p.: 13.75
